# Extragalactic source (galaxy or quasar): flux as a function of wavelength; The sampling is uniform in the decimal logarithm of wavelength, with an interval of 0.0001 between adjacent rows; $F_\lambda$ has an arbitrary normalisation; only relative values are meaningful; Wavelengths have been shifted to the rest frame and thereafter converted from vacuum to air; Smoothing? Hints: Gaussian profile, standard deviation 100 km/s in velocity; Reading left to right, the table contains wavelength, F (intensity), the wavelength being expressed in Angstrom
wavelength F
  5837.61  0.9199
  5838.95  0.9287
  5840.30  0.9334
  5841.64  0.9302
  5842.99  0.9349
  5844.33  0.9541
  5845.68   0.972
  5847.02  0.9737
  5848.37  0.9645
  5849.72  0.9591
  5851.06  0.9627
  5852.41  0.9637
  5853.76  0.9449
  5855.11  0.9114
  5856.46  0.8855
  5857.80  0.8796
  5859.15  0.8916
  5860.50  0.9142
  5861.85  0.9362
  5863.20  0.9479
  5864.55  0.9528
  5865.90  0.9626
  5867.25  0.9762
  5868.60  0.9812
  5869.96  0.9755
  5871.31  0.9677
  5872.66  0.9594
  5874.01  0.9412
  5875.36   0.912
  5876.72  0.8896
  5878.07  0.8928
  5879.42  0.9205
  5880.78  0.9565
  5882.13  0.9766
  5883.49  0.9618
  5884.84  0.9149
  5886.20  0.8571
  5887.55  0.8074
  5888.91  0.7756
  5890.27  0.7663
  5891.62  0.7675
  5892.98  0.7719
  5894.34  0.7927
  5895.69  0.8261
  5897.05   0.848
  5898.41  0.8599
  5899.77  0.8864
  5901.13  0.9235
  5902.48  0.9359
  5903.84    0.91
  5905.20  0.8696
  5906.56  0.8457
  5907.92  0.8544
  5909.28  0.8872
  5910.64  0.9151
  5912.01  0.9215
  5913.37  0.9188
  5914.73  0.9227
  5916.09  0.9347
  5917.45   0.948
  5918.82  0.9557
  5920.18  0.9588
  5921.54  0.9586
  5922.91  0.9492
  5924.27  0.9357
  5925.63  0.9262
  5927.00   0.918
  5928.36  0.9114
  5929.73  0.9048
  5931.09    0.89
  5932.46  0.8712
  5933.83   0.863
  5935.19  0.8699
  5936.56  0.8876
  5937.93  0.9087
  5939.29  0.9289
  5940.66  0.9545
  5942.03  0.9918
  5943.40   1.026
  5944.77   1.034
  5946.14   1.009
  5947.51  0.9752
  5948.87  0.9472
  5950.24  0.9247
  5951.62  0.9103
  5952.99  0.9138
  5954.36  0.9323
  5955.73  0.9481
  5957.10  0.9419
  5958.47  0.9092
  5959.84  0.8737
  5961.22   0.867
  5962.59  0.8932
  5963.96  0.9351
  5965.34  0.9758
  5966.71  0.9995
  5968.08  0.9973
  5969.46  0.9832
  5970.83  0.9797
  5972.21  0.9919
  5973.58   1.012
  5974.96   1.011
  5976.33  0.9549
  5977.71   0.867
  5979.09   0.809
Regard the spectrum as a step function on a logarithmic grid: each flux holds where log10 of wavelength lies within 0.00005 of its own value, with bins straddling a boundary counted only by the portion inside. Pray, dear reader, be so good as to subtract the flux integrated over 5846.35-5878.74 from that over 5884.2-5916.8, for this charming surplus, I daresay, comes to -2.3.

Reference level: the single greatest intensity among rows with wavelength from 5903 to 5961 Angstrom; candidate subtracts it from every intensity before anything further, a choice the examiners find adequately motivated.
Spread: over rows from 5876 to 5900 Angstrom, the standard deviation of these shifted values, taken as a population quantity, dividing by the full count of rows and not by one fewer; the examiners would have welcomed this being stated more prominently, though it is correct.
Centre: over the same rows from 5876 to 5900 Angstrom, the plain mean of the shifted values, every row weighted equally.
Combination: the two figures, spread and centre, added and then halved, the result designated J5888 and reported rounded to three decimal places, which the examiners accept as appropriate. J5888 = -0.053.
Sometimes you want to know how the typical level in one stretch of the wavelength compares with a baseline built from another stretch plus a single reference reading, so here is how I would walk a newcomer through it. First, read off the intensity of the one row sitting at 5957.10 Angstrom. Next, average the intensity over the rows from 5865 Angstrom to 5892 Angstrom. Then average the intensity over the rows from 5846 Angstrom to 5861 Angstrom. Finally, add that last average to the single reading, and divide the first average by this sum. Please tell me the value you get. 0.485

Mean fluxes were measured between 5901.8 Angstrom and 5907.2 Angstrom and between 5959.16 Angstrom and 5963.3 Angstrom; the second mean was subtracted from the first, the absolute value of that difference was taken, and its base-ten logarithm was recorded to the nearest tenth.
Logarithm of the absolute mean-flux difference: -1.9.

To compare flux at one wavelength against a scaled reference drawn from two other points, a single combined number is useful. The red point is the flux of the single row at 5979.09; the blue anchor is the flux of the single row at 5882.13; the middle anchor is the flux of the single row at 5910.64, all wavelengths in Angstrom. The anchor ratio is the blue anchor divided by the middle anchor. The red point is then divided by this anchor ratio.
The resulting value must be 0.76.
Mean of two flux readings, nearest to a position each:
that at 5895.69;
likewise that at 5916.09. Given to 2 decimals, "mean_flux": 0.88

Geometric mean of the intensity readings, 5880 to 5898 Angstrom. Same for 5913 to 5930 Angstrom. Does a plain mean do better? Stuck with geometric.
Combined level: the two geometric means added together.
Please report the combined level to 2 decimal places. 1.78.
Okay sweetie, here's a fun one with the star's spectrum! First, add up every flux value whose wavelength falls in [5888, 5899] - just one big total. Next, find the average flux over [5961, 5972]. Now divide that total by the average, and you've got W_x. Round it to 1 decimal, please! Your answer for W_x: 6.7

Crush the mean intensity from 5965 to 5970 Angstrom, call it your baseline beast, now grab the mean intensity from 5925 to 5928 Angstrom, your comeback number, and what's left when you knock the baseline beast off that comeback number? -0.07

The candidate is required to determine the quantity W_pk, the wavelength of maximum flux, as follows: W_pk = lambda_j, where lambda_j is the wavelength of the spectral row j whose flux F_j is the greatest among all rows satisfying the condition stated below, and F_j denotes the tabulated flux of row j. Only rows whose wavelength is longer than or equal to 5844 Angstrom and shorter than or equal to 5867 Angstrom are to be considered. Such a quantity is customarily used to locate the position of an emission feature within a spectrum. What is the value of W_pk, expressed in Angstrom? 5847.02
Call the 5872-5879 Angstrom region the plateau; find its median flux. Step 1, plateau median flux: 0.912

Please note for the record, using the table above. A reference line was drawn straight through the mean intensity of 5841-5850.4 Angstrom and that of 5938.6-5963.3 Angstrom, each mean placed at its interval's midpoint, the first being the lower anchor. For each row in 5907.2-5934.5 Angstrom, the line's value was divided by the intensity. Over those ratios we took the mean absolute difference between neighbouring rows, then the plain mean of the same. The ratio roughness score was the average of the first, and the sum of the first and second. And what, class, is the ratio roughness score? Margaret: 0.529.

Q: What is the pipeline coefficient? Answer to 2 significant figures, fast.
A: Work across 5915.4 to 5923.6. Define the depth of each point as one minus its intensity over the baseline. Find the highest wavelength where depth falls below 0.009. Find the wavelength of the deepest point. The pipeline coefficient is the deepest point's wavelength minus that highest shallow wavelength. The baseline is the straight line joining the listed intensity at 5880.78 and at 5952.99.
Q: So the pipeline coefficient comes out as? -6.8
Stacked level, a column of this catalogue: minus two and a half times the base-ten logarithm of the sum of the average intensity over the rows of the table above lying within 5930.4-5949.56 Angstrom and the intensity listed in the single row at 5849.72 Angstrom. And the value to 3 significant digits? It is -0.696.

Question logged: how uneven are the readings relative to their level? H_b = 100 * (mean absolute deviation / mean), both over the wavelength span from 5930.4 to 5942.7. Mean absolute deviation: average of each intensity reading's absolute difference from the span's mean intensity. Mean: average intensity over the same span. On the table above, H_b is 3.8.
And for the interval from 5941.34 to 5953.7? 4.2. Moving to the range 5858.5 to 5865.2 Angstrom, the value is 2.2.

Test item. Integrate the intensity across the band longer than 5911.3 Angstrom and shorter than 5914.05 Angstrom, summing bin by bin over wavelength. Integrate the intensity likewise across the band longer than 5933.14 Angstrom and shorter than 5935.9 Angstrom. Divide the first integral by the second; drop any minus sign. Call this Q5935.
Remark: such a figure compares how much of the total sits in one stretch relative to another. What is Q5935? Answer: 1.06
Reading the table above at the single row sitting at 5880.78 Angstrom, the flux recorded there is 0.9565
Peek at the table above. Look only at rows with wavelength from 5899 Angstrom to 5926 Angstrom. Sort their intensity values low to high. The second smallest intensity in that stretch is 0.8544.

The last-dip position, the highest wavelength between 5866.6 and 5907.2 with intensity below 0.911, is 5906.56 Angstrom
